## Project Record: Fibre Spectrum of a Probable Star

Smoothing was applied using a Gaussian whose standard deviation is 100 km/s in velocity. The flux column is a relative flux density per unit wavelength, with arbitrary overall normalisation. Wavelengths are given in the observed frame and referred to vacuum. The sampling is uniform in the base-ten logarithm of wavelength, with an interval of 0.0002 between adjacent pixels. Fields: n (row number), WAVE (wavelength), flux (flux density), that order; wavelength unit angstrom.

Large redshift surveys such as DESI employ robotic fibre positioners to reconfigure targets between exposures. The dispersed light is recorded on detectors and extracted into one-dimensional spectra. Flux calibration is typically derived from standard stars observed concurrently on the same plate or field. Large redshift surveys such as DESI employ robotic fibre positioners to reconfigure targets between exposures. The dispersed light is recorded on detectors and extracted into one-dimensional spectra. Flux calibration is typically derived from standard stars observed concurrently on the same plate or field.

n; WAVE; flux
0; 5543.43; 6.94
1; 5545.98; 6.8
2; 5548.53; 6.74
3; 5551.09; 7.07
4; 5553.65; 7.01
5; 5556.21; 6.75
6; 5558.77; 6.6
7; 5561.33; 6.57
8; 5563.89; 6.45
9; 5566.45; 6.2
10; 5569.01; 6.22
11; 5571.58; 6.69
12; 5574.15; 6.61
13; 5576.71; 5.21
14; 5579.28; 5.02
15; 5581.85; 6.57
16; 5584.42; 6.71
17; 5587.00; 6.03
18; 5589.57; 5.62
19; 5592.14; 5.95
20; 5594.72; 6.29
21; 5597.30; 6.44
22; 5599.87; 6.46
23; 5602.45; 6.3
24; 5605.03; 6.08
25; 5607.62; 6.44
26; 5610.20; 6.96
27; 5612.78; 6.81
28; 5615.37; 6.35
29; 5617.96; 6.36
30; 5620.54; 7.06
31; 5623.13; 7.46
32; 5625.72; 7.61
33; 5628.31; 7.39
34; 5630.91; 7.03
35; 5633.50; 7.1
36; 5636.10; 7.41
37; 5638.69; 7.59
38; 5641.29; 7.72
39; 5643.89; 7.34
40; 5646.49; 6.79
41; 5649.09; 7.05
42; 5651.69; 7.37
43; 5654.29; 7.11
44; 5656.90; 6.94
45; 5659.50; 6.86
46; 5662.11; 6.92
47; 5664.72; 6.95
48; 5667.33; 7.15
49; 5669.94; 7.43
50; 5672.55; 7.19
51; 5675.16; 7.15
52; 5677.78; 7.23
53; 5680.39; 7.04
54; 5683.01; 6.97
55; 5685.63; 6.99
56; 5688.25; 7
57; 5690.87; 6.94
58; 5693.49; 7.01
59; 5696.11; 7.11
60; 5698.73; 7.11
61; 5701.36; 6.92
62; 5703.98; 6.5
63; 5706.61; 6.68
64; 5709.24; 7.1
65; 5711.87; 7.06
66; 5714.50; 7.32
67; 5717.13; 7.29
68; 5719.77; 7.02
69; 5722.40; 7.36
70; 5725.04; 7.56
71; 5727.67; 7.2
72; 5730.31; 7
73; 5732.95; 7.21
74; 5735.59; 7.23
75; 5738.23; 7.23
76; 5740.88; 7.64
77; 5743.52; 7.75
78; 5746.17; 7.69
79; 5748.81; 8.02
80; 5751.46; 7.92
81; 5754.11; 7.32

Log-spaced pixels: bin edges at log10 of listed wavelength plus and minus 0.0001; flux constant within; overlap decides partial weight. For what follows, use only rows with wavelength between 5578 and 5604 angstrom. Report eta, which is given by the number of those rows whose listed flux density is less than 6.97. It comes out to 10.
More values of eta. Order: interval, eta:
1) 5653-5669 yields 4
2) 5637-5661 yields 3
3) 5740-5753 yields 0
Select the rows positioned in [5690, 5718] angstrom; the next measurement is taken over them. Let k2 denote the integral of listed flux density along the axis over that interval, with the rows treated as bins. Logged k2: 196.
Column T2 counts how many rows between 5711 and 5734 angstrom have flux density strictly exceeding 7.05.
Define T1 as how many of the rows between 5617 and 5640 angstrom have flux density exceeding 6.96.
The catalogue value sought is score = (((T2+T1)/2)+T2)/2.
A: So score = 7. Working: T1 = 8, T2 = 7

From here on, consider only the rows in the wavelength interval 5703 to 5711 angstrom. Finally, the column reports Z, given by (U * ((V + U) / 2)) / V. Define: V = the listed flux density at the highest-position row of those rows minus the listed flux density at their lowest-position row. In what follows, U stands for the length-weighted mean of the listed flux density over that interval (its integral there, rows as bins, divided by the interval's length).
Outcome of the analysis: 42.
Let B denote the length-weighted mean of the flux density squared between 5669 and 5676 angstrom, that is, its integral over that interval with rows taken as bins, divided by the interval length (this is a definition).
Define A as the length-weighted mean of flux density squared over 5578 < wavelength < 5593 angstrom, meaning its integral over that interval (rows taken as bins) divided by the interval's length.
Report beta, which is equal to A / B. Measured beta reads 0.69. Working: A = 36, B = 53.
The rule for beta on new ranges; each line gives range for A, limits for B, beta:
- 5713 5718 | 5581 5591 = 1.37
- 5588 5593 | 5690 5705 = 0.70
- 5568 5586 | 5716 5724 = 0.73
